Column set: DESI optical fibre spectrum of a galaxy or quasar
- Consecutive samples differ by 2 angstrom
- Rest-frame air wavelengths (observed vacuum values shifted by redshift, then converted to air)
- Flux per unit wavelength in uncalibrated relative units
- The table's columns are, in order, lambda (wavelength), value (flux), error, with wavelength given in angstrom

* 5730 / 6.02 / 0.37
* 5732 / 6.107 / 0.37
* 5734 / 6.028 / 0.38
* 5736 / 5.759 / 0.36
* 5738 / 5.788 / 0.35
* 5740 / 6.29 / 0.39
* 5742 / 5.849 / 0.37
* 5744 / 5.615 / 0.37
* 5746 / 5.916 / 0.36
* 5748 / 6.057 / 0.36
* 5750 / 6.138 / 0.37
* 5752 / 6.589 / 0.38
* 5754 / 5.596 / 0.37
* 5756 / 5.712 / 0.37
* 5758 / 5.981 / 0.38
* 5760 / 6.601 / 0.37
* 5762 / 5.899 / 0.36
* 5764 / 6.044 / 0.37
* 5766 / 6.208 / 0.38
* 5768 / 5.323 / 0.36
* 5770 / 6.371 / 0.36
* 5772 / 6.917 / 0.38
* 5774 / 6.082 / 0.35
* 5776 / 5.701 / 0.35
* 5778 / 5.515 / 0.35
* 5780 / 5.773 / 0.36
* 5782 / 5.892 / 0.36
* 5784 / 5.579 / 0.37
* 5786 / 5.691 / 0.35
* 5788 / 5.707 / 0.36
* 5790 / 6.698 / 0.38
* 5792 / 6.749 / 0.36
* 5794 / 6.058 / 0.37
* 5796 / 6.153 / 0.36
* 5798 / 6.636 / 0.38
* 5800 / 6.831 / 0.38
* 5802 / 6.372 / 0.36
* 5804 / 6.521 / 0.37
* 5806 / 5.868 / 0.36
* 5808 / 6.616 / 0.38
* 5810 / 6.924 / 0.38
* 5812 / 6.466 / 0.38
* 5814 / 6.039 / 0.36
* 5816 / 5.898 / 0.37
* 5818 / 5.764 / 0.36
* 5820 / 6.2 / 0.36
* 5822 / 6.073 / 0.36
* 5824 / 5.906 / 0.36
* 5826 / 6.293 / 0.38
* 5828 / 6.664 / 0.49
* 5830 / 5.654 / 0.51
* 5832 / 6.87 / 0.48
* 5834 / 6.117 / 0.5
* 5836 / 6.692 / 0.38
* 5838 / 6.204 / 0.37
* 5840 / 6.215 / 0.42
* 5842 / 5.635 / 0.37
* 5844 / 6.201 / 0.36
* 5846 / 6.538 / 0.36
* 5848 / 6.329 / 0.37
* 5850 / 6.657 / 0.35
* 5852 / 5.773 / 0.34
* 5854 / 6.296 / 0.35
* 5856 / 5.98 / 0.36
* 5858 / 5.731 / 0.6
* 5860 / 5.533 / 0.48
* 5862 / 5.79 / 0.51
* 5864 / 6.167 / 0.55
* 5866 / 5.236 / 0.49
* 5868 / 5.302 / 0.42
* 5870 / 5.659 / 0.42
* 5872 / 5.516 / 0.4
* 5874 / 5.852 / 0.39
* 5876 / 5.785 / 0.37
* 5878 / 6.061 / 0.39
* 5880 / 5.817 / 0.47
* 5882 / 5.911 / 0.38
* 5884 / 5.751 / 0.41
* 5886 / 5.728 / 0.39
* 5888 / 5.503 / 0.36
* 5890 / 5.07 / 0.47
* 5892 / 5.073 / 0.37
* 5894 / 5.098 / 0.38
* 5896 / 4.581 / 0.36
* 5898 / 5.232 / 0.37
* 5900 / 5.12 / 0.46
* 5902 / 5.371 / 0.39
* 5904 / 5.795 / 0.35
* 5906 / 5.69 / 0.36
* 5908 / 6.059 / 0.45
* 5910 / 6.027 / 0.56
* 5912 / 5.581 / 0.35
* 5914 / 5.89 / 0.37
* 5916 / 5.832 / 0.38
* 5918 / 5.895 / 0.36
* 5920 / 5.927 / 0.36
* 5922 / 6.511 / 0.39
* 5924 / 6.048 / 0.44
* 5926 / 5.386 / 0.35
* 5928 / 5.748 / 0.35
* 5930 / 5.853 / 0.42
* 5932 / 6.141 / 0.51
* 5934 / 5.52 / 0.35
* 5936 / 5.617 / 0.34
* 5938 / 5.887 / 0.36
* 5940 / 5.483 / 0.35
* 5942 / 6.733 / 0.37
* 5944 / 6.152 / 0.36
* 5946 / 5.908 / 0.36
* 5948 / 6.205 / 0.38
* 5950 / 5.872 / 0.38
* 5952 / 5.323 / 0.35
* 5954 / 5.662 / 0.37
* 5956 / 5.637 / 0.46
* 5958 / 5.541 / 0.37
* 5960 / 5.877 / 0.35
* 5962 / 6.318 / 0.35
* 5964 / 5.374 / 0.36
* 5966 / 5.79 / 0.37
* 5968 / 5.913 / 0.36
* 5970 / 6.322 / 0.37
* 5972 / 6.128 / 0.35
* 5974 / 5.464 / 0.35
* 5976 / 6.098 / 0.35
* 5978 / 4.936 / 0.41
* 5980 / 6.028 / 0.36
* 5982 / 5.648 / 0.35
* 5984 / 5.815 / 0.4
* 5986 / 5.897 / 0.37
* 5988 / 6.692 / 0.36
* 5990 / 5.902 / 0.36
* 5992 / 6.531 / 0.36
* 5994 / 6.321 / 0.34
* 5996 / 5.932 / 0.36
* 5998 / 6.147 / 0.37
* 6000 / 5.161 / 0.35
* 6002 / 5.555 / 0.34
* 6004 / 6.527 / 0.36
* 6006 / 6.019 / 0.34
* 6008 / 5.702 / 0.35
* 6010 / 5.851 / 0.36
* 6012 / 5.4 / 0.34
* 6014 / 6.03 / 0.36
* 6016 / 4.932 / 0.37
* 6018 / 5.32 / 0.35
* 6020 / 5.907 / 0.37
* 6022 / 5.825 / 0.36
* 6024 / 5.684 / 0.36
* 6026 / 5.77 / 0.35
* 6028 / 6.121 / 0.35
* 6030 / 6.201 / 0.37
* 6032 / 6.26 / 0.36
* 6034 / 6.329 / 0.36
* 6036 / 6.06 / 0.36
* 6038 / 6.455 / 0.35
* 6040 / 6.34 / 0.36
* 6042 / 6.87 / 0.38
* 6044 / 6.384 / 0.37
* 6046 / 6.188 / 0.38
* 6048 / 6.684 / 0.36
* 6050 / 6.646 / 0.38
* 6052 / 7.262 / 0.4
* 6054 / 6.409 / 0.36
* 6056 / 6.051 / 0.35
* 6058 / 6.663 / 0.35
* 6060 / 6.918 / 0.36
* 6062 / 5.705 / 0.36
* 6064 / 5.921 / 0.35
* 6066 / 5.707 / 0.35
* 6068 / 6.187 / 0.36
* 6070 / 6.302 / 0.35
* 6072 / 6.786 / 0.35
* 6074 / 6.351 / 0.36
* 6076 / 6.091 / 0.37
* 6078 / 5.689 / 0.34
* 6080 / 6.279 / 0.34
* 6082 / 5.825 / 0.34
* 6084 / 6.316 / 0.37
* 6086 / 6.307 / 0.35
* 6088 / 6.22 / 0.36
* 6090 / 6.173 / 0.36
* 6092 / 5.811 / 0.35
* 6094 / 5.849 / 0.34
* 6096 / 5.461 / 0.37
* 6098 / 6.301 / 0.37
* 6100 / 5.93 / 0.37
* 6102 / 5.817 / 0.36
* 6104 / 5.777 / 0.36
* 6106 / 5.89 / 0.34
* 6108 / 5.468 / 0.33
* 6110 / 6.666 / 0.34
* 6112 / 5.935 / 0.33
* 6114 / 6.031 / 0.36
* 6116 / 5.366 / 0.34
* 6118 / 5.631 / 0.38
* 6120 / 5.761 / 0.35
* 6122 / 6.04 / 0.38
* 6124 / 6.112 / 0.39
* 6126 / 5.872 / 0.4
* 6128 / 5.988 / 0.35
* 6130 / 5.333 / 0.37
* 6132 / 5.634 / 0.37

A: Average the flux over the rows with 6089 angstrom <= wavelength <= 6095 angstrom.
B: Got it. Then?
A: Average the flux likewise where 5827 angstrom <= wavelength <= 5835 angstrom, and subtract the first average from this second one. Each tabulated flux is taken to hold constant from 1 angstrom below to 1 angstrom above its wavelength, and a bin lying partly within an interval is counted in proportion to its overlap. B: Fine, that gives 0.4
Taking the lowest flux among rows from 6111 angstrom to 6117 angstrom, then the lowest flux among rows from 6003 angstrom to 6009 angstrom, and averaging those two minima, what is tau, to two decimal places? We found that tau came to 5.53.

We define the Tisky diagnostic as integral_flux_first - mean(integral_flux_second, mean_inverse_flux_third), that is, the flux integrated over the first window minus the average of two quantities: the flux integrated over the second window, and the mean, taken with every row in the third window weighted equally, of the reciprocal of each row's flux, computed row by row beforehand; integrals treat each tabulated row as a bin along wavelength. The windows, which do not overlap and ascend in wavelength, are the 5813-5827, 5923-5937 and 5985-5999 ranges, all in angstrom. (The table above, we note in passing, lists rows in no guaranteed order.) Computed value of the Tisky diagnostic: 44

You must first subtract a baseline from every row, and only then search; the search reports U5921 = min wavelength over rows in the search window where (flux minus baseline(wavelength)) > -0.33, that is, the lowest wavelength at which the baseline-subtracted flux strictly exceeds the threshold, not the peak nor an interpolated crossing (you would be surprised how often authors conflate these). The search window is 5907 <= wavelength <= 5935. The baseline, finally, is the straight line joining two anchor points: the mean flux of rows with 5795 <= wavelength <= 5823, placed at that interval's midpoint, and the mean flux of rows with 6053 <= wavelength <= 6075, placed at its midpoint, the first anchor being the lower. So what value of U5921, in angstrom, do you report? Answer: 5908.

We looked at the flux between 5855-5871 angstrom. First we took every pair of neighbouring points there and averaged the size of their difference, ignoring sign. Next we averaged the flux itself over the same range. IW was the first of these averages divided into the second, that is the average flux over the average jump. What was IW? 16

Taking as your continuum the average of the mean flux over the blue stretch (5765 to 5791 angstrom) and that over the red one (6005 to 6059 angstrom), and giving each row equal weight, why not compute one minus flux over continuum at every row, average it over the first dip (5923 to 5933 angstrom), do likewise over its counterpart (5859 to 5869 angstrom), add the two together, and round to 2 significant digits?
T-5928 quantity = 0.11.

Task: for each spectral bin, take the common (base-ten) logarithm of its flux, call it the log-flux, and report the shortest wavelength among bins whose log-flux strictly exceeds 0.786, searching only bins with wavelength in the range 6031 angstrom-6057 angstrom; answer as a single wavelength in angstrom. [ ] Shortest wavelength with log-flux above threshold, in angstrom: 6032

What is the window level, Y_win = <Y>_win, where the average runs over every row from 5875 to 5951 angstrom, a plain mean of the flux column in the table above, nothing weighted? 5.7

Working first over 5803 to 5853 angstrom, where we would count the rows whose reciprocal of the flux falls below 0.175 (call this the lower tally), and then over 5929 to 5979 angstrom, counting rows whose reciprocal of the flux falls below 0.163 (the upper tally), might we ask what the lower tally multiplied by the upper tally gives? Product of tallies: 138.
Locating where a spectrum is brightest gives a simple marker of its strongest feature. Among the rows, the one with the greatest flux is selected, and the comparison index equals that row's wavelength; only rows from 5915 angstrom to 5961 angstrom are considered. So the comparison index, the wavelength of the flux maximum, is 5942 angstrom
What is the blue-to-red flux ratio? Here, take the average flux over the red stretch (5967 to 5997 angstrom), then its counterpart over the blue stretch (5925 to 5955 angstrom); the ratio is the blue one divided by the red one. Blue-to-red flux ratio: 0.98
